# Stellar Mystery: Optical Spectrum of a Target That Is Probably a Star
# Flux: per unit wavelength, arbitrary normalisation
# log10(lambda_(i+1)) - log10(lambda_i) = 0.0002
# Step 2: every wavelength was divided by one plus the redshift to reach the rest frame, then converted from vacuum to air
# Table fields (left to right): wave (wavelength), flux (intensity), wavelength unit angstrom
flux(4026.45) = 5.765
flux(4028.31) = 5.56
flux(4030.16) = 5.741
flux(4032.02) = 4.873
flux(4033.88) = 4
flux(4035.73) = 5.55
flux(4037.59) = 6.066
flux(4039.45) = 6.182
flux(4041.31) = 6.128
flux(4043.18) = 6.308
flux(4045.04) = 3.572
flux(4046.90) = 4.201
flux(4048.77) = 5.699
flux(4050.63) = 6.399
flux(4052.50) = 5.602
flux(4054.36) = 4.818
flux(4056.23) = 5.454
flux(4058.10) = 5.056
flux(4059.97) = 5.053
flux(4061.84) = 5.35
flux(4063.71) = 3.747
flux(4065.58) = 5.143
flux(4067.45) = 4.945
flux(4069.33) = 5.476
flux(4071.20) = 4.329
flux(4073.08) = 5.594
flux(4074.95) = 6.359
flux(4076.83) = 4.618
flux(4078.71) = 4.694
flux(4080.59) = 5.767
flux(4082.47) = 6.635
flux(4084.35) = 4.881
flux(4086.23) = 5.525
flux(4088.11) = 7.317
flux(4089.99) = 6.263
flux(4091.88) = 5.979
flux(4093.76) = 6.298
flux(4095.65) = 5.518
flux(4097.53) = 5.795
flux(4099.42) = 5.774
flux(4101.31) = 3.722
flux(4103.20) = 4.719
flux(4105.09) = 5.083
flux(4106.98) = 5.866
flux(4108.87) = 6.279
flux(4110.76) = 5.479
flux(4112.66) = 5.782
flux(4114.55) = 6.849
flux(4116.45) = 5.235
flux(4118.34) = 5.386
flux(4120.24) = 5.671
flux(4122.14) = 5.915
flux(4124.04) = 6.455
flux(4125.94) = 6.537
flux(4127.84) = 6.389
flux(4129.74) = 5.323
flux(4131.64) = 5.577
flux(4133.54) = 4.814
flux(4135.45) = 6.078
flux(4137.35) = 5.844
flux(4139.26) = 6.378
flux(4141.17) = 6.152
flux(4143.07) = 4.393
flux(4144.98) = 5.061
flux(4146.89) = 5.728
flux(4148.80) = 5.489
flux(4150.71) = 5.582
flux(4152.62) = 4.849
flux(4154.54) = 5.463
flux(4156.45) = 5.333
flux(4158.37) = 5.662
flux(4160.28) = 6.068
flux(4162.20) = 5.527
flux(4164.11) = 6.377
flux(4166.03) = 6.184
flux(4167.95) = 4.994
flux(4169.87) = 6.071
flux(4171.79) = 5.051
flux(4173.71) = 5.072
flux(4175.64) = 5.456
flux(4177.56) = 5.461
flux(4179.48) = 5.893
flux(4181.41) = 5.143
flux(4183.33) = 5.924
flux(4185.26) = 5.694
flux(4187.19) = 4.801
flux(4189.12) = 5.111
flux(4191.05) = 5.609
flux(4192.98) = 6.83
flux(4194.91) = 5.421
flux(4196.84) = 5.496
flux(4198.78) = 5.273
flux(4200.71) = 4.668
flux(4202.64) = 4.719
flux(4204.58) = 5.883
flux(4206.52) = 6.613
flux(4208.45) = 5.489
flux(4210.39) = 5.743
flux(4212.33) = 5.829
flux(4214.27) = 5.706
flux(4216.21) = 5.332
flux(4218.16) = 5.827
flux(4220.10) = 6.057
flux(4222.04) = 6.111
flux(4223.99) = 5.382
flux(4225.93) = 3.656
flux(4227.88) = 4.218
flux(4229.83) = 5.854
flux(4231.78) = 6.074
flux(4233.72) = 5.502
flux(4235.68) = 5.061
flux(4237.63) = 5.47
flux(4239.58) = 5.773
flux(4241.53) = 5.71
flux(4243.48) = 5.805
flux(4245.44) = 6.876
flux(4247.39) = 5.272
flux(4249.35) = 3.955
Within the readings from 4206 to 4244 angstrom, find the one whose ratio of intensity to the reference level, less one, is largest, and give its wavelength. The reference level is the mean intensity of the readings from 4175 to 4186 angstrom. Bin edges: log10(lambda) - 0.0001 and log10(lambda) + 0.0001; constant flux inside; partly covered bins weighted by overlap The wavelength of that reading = 4206.52 angstrom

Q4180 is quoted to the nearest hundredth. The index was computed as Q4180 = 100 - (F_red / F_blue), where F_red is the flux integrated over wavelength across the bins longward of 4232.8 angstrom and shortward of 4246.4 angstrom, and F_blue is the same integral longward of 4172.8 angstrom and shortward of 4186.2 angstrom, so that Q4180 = 98.94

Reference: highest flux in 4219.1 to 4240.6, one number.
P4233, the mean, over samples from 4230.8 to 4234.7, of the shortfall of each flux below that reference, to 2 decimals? 0.32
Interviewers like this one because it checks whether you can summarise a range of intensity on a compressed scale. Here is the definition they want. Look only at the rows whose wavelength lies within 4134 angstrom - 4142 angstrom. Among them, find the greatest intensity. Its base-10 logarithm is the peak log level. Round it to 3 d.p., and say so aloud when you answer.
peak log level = 0.805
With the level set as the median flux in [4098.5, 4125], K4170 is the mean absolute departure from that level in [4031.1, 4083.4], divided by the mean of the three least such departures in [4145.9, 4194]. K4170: 23.5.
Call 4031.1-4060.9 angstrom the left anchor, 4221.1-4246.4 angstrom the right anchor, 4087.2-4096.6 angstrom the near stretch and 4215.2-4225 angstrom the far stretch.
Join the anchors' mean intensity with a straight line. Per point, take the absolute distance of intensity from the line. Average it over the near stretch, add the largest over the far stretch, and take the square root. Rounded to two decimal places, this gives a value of 1.24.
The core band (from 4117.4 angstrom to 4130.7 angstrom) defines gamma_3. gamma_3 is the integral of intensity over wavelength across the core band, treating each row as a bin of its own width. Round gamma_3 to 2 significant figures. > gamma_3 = 79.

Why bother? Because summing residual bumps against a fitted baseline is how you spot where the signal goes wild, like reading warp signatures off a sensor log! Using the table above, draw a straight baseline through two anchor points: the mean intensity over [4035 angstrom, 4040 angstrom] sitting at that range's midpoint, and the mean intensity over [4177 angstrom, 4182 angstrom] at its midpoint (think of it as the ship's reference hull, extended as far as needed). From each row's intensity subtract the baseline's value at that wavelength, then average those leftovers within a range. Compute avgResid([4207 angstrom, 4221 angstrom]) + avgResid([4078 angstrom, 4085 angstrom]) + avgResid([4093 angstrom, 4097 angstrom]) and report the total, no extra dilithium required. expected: 0.2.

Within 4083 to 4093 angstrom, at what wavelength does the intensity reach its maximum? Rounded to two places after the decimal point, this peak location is 4088.11 angstrom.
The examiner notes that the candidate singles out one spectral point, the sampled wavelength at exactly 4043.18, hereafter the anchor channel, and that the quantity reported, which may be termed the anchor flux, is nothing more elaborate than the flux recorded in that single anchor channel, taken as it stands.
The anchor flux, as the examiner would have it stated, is 6.308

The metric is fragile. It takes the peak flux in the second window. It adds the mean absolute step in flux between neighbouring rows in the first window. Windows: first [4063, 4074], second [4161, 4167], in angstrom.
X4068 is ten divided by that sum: 1.37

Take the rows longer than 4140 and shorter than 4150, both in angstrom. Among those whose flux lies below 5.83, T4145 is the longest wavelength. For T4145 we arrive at 4148.80 angstrom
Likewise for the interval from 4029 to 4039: 4035.73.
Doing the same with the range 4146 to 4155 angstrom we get 4154.54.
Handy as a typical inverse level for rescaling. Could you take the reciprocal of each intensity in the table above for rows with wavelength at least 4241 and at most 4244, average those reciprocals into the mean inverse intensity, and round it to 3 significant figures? 0.174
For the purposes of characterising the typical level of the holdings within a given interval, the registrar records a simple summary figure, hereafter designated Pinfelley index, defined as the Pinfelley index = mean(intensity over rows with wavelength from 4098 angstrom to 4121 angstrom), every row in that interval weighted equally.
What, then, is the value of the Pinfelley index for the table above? 5.5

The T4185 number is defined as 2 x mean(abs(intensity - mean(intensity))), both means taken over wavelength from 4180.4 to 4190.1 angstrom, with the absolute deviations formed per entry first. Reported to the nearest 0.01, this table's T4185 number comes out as 0.76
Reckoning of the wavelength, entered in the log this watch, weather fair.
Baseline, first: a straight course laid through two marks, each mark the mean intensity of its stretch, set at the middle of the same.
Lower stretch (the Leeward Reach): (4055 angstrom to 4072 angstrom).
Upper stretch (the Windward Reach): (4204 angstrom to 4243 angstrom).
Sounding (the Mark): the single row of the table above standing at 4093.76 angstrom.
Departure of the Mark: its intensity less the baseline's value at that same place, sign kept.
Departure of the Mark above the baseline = 1.2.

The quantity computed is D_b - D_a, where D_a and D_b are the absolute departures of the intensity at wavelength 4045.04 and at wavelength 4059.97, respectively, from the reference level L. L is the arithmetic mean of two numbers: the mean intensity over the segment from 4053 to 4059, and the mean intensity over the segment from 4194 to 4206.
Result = -1.5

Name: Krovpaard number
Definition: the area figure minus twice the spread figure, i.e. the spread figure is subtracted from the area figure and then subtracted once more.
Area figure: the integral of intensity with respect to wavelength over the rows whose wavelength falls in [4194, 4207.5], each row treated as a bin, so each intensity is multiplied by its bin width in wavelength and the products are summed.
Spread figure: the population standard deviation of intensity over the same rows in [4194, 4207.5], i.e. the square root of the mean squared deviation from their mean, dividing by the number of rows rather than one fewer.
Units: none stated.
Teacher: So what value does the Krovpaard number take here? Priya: 72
